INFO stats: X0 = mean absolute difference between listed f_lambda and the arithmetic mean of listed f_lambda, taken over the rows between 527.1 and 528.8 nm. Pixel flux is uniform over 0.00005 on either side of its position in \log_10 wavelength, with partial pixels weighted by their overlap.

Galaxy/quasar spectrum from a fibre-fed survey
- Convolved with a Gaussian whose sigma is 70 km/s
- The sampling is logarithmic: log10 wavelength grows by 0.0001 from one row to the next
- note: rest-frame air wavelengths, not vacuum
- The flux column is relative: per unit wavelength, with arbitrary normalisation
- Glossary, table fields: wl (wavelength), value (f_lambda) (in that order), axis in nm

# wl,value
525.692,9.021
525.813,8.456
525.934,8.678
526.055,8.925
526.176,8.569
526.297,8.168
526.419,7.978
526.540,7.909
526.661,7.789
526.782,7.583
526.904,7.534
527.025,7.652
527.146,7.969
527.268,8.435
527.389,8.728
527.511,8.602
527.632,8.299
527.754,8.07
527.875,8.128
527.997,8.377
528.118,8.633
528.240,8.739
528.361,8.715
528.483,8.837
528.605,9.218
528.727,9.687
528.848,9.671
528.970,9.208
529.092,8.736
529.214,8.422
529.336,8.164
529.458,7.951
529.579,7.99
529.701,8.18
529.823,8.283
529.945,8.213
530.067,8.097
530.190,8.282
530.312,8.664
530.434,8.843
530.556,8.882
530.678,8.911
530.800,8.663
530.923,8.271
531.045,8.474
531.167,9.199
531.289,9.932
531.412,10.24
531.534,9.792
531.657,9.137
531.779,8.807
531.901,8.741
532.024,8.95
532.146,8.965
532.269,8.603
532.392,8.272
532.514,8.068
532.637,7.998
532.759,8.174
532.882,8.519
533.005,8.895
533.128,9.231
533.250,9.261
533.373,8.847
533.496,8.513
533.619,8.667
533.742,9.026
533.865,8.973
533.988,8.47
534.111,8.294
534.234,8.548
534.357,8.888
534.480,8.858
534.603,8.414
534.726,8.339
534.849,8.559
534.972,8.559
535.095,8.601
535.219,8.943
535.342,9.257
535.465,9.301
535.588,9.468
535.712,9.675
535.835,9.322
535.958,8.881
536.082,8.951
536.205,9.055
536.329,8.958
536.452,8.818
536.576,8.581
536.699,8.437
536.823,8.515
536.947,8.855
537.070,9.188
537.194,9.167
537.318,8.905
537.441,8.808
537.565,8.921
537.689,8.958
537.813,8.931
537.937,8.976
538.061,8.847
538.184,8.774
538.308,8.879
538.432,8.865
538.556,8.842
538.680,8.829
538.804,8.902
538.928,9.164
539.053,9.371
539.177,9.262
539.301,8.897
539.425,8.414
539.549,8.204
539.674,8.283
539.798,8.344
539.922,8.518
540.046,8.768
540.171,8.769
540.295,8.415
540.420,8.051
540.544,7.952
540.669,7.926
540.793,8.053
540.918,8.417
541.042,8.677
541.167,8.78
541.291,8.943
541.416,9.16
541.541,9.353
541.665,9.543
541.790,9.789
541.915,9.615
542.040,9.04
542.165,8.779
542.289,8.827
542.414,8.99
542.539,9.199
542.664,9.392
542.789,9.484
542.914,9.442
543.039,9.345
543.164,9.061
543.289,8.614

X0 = 0.33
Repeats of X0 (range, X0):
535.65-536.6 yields 0.24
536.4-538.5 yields 0.14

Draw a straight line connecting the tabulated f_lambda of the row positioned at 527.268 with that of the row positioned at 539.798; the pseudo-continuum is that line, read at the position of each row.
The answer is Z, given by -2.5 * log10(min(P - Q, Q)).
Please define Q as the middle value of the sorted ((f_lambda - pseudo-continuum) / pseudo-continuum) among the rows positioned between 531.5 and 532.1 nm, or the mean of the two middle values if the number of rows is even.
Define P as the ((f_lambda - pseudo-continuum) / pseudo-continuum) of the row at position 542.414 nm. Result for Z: 4.6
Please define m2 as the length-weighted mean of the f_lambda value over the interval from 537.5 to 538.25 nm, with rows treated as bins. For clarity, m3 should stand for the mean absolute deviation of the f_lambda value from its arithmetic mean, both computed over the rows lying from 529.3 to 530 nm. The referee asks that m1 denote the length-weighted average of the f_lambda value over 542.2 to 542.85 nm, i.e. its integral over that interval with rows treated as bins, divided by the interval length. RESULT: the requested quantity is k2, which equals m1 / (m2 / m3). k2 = 0.11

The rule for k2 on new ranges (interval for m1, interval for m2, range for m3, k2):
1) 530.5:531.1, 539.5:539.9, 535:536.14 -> 0.29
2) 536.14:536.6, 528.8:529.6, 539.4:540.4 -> 0.17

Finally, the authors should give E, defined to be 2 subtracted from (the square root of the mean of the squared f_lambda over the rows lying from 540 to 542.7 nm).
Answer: 6.85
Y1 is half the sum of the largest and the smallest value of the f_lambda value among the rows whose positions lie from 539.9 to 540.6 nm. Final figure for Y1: 8.4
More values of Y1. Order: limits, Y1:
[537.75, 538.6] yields 8.9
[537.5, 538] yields 8.9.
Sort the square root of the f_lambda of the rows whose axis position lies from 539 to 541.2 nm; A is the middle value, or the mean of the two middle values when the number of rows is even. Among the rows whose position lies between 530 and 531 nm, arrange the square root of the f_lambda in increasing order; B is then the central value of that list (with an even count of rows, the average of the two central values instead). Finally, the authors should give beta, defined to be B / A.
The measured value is 1.01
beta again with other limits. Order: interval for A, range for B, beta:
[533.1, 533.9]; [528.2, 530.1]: 0.98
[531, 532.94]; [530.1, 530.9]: 1.00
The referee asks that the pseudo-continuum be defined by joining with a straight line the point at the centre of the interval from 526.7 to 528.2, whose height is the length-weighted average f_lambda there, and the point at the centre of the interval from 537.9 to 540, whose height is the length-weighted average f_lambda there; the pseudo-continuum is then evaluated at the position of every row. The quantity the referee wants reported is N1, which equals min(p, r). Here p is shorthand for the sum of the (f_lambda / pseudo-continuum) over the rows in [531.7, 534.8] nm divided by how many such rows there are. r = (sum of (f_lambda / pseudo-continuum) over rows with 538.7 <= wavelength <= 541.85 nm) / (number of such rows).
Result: 0.98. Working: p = 1.02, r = 0.98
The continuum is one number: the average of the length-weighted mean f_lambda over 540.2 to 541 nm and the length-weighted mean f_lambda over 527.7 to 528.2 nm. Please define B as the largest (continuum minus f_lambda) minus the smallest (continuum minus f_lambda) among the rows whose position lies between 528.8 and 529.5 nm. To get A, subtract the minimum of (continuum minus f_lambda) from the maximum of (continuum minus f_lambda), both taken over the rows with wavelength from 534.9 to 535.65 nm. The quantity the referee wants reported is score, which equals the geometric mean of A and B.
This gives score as 1.3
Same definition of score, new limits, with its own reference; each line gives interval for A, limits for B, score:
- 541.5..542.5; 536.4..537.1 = 0.9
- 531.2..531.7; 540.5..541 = 0.7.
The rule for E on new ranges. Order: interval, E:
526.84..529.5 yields 6.55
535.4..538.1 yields 6.98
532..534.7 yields 6.66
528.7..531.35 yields 6.69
